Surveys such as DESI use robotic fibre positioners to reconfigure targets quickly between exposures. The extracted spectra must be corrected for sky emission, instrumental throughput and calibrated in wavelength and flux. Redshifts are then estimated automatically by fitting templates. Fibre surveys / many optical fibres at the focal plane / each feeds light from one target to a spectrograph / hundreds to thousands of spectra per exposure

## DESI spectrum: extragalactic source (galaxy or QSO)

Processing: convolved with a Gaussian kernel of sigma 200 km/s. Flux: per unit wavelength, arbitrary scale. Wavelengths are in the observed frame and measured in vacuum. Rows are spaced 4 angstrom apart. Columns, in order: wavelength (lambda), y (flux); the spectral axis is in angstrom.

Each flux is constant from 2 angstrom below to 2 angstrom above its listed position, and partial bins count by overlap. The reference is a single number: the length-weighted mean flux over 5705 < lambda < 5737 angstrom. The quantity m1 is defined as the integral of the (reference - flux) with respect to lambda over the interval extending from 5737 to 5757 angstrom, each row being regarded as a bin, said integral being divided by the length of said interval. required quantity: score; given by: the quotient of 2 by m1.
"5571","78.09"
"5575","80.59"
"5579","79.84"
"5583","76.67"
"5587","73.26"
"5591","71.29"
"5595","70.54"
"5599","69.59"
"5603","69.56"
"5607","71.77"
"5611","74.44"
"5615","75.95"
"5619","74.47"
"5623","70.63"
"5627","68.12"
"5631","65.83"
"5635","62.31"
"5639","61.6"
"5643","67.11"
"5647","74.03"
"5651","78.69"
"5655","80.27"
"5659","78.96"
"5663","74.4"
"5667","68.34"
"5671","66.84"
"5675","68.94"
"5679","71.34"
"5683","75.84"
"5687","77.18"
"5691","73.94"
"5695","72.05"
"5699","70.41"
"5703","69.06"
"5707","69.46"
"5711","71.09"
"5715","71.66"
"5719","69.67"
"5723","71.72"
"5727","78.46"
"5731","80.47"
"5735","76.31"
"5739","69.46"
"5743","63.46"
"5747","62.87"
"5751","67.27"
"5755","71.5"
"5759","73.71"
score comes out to 0.3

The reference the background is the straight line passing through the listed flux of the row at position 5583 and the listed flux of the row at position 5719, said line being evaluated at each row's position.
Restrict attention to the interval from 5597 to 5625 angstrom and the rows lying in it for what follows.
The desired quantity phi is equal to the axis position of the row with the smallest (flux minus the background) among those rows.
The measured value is 5599 angstrom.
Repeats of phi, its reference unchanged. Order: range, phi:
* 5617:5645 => 5639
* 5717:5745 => 5743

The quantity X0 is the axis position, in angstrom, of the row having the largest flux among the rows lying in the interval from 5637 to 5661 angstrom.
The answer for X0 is 5655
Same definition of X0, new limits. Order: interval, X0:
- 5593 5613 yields 5611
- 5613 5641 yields 5615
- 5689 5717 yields 5691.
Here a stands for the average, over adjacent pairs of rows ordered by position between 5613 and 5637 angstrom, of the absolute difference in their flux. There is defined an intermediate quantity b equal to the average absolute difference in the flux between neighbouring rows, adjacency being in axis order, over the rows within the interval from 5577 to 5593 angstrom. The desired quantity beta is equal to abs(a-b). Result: 0.1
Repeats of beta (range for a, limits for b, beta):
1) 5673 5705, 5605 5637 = 0.2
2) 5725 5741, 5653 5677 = 1.2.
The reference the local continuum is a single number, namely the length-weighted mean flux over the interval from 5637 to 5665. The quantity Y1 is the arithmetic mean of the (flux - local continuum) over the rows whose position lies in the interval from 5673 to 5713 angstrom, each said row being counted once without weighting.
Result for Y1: -1.65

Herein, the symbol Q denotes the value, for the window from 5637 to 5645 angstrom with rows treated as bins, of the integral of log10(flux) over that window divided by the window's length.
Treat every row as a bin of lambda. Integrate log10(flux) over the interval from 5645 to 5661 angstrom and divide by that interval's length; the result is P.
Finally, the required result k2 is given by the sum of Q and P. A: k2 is 3.70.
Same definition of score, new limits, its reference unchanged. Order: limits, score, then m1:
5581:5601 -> 1.5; 1.3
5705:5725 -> 0.7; 2.9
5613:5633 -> 0.8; 2.6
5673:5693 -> 12.7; 0.2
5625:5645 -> 0.2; 8.6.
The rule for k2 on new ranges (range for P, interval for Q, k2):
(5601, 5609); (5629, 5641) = 3.65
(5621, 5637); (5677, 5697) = 3.69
